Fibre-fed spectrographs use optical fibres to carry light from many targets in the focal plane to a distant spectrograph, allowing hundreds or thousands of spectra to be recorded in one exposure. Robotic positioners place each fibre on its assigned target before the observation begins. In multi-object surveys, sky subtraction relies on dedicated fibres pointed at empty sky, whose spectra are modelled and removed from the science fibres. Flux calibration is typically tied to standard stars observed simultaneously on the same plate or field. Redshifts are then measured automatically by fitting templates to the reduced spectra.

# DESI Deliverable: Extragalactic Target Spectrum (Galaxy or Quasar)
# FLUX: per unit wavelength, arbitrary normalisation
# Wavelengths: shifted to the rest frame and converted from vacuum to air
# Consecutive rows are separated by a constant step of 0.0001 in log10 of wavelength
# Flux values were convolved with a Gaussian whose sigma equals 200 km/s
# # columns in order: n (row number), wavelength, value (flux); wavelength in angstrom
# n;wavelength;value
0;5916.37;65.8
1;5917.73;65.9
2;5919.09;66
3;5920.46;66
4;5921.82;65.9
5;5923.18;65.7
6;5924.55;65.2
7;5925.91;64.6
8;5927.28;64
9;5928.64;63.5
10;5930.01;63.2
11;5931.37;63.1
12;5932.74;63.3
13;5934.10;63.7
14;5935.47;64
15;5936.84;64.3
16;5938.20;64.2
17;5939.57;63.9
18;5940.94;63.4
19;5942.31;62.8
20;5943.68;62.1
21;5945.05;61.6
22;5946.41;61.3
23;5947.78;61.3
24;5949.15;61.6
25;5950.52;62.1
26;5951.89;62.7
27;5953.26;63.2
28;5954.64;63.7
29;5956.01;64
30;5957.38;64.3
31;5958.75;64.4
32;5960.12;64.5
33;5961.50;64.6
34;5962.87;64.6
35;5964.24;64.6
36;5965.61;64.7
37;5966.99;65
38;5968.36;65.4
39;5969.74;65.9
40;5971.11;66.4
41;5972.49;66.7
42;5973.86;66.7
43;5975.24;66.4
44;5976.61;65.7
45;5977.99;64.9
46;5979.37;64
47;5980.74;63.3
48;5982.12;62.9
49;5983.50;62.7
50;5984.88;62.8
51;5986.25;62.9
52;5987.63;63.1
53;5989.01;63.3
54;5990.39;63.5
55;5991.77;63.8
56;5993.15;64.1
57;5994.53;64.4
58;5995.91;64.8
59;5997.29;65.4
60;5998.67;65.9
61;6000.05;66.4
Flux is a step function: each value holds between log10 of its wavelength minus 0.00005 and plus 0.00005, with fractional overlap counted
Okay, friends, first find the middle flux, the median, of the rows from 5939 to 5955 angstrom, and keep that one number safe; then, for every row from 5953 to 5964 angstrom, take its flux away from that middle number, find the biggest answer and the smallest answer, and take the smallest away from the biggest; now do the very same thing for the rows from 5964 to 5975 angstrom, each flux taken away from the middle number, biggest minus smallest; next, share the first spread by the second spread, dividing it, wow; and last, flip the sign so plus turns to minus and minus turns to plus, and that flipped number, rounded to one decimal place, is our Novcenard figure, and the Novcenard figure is -0.7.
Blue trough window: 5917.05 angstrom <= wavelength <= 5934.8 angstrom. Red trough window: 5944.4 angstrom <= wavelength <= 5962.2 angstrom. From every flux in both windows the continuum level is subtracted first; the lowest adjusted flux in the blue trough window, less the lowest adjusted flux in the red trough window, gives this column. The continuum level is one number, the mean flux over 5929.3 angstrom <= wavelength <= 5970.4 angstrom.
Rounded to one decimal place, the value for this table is 1.8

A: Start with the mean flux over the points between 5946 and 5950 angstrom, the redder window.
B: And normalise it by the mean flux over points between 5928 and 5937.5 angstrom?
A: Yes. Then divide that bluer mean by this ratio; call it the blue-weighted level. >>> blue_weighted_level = 65.8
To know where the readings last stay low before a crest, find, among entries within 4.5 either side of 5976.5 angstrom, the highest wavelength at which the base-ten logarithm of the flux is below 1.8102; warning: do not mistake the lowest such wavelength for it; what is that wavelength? 5980.74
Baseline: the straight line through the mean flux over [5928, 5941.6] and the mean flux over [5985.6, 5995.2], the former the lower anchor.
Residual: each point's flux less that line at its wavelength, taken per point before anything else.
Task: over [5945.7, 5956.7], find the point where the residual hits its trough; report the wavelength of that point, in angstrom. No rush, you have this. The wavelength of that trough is 5946.41 angstrom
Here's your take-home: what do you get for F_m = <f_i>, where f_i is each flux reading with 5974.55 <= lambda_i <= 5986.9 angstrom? 64.0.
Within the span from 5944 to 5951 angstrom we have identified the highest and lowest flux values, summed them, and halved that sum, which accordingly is 61.7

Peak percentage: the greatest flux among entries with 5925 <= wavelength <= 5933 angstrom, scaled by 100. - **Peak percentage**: 6460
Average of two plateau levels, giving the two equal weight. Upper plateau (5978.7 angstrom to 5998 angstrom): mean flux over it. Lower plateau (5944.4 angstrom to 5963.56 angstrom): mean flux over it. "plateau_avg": 63.4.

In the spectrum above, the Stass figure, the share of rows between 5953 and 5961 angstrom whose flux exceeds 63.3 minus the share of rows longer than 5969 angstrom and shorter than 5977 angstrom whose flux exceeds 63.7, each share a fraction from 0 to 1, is -0.2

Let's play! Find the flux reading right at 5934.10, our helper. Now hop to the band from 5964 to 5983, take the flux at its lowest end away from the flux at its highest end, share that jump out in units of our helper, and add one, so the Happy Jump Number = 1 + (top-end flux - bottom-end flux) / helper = 0.97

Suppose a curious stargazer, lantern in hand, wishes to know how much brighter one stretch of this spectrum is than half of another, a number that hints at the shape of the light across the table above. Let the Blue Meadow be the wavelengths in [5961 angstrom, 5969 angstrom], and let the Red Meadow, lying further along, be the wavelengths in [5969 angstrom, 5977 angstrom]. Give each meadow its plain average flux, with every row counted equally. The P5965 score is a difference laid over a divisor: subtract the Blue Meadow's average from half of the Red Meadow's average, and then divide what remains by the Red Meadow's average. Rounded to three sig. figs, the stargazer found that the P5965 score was -0.478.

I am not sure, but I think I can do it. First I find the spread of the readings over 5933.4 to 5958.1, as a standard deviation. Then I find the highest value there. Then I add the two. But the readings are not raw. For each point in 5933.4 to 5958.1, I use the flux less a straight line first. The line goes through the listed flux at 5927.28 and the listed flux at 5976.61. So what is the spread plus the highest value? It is 1.1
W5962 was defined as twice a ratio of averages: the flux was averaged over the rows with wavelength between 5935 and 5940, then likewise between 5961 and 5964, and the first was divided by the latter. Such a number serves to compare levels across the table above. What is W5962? 1.98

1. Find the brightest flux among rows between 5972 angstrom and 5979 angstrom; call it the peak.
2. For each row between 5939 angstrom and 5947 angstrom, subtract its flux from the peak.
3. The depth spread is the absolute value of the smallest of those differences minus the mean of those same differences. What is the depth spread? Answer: 1.4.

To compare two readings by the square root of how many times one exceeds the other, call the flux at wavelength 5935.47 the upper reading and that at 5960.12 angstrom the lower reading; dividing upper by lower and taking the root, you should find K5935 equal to 1.00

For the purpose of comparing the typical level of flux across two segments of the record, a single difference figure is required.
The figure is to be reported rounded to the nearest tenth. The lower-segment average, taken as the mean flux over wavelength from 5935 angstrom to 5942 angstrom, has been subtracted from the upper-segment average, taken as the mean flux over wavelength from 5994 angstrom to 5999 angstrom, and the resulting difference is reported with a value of 1.2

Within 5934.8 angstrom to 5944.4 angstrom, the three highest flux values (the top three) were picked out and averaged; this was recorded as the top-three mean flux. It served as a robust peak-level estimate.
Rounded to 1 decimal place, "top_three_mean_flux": 64.2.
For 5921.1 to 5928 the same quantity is 65.6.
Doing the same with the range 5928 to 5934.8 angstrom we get 63.5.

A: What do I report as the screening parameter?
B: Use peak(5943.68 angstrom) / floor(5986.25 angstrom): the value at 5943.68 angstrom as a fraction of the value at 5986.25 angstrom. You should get 0.99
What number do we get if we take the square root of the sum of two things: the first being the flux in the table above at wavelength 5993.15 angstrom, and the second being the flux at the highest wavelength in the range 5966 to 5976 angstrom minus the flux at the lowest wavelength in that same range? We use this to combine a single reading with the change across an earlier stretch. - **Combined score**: 8.09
